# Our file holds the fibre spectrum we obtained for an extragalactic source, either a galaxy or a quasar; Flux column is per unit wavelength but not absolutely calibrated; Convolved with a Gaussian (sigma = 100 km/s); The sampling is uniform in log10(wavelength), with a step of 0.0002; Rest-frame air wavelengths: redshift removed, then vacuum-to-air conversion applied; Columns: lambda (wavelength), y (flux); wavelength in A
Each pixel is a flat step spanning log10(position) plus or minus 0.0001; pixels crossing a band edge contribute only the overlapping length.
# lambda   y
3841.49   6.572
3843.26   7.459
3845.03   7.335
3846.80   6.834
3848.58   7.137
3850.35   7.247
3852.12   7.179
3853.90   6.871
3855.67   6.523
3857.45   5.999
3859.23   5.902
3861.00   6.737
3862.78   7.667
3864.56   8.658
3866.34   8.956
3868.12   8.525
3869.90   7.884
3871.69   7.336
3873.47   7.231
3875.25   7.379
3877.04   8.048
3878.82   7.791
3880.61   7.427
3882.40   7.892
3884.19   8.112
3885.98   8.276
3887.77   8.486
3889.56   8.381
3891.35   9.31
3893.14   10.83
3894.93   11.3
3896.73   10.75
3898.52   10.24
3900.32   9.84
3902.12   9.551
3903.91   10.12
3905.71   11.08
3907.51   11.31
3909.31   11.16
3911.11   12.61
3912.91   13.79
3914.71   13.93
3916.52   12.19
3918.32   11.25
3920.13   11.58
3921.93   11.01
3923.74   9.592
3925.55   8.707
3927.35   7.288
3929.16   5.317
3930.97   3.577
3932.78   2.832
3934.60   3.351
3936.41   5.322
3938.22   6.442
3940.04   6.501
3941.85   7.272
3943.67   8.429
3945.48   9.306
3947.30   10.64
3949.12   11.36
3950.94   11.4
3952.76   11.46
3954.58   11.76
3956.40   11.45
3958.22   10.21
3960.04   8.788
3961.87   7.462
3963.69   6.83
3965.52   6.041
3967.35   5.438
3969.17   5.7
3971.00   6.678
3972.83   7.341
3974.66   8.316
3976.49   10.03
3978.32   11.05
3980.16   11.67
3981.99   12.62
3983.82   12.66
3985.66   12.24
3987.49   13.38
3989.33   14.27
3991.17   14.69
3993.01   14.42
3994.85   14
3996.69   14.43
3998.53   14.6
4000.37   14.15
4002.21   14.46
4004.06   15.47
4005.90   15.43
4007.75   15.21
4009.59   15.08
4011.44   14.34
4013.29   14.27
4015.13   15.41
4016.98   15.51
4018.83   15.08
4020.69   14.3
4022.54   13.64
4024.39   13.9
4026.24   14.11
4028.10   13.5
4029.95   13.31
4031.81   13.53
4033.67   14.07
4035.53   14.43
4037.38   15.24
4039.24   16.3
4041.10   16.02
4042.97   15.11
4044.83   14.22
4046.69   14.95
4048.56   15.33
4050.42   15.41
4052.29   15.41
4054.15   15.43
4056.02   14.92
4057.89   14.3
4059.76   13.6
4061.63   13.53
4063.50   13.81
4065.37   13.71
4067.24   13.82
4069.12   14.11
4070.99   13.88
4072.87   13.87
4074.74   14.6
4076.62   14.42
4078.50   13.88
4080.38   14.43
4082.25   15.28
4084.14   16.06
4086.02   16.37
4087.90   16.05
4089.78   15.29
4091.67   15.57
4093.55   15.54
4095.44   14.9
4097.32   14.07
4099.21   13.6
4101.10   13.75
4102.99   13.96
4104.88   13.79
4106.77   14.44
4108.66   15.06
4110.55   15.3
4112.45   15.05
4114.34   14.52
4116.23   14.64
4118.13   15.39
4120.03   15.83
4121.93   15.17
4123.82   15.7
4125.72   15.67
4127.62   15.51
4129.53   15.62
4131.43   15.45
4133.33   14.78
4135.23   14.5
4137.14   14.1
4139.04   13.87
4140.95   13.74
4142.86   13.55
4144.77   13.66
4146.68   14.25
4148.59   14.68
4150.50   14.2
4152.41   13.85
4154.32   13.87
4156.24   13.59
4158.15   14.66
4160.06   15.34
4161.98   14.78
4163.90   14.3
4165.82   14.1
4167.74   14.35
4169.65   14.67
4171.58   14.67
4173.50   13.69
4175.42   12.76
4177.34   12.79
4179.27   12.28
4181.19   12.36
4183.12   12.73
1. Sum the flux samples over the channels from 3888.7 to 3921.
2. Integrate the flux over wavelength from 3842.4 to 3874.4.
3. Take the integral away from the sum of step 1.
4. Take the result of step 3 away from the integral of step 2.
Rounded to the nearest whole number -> 268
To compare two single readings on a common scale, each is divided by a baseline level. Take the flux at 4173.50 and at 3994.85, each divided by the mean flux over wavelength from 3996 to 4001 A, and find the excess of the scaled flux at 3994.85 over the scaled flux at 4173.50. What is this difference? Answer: 0.02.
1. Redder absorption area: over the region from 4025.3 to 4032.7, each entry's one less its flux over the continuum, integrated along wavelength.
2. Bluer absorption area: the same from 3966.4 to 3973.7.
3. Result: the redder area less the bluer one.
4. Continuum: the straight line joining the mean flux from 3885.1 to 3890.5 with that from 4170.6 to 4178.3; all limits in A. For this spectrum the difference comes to -4.5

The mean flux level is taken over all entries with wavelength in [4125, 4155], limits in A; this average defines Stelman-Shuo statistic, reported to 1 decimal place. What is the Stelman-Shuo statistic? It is 14.5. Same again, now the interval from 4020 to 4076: 14.4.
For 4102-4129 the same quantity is 15.0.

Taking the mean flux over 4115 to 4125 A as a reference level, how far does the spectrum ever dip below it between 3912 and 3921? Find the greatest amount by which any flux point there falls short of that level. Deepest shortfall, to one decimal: 4.1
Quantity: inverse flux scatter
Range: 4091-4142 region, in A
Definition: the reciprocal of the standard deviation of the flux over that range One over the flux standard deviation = 1.4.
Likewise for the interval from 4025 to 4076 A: 1.2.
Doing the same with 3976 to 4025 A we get 0.7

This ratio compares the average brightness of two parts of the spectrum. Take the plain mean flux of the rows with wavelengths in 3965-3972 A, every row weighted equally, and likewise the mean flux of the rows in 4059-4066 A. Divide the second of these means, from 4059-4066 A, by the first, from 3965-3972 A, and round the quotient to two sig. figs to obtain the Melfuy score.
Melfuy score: 2.3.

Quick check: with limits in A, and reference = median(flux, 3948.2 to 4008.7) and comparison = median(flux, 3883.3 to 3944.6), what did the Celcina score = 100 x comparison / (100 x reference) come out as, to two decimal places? 0.82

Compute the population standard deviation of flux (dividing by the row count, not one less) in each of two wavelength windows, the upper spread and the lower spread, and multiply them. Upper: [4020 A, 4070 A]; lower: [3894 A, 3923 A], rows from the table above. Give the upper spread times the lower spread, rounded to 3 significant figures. 1.01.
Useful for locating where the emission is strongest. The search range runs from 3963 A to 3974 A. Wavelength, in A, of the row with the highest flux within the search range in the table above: 3972.83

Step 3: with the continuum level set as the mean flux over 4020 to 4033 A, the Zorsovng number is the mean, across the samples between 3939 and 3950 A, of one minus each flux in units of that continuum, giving 0.35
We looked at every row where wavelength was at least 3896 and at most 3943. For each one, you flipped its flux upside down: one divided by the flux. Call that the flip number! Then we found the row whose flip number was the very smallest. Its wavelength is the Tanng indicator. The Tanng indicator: 3914.71 A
